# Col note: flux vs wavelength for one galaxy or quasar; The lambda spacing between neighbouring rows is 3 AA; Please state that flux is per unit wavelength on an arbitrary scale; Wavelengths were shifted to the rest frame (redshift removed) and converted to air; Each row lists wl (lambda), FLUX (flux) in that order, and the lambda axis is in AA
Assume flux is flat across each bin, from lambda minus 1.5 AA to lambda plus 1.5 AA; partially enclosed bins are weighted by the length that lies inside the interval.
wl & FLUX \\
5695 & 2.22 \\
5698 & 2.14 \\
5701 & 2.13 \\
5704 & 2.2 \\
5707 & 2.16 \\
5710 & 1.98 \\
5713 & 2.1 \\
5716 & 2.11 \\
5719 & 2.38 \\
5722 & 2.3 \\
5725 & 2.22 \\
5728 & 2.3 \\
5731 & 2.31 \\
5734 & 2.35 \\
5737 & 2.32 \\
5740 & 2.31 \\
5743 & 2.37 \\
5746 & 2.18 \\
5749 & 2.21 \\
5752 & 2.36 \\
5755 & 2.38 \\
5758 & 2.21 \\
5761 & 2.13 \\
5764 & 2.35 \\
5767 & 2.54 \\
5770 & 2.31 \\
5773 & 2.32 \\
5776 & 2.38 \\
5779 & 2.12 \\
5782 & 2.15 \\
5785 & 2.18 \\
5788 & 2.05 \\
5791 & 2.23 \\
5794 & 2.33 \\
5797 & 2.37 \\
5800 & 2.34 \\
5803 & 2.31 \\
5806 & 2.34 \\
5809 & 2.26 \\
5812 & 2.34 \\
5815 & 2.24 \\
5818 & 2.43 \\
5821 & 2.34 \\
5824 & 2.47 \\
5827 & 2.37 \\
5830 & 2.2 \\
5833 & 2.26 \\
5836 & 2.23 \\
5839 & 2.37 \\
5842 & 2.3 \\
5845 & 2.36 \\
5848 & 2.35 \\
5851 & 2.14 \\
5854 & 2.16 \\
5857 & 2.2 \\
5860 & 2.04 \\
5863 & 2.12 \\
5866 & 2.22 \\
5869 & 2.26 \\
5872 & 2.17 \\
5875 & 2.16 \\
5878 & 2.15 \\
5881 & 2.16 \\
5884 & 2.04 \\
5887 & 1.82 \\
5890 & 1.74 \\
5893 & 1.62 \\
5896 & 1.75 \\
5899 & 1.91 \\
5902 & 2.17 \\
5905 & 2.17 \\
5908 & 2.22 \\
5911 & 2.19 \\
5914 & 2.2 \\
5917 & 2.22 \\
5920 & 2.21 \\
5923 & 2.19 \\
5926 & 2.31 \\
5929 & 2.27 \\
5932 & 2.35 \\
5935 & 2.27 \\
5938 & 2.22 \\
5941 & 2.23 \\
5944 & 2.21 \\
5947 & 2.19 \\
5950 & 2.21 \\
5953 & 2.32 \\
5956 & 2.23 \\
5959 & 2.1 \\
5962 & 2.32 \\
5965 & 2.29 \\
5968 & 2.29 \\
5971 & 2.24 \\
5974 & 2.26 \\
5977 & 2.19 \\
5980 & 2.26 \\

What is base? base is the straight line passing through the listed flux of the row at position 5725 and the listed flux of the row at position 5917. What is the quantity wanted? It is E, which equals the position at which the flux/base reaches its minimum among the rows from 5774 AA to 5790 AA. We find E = 5788 AA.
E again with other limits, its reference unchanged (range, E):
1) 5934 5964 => 5959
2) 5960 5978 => 5977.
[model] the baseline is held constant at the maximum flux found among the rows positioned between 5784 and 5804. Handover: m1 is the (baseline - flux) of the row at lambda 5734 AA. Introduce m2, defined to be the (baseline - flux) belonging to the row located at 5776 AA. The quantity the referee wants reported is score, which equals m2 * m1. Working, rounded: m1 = 0.02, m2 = -0.01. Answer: 0.000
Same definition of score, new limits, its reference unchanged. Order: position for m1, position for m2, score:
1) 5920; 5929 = 0.016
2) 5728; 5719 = -0.001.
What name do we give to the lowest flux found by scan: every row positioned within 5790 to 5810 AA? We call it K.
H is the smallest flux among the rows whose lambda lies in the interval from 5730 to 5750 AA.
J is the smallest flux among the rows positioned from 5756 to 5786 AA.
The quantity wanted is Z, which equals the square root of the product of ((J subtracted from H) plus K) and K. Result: 2.3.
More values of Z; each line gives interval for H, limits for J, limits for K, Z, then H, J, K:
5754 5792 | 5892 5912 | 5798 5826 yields 2.4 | 2.05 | 1.62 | 2.24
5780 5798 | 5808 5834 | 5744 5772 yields 2.1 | 2.05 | 2.2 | 2.13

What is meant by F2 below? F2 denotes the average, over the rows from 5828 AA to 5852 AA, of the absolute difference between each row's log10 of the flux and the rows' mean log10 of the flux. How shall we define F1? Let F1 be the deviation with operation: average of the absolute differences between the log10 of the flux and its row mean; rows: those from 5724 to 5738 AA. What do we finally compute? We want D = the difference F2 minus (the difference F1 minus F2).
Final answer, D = 0.020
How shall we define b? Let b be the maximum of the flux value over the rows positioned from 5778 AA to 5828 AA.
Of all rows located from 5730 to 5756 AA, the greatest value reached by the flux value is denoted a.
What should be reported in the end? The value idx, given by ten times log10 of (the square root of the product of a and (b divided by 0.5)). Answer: 5.352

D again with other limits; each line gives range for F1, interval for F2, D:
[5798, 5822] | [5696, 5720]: 0.021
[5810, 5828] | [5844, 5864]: 0.025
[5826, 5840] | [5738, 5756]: 0.014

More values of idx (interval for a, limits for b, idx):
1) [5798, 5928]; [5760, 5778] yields 5.493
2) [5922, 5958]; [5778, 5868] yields 5.324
